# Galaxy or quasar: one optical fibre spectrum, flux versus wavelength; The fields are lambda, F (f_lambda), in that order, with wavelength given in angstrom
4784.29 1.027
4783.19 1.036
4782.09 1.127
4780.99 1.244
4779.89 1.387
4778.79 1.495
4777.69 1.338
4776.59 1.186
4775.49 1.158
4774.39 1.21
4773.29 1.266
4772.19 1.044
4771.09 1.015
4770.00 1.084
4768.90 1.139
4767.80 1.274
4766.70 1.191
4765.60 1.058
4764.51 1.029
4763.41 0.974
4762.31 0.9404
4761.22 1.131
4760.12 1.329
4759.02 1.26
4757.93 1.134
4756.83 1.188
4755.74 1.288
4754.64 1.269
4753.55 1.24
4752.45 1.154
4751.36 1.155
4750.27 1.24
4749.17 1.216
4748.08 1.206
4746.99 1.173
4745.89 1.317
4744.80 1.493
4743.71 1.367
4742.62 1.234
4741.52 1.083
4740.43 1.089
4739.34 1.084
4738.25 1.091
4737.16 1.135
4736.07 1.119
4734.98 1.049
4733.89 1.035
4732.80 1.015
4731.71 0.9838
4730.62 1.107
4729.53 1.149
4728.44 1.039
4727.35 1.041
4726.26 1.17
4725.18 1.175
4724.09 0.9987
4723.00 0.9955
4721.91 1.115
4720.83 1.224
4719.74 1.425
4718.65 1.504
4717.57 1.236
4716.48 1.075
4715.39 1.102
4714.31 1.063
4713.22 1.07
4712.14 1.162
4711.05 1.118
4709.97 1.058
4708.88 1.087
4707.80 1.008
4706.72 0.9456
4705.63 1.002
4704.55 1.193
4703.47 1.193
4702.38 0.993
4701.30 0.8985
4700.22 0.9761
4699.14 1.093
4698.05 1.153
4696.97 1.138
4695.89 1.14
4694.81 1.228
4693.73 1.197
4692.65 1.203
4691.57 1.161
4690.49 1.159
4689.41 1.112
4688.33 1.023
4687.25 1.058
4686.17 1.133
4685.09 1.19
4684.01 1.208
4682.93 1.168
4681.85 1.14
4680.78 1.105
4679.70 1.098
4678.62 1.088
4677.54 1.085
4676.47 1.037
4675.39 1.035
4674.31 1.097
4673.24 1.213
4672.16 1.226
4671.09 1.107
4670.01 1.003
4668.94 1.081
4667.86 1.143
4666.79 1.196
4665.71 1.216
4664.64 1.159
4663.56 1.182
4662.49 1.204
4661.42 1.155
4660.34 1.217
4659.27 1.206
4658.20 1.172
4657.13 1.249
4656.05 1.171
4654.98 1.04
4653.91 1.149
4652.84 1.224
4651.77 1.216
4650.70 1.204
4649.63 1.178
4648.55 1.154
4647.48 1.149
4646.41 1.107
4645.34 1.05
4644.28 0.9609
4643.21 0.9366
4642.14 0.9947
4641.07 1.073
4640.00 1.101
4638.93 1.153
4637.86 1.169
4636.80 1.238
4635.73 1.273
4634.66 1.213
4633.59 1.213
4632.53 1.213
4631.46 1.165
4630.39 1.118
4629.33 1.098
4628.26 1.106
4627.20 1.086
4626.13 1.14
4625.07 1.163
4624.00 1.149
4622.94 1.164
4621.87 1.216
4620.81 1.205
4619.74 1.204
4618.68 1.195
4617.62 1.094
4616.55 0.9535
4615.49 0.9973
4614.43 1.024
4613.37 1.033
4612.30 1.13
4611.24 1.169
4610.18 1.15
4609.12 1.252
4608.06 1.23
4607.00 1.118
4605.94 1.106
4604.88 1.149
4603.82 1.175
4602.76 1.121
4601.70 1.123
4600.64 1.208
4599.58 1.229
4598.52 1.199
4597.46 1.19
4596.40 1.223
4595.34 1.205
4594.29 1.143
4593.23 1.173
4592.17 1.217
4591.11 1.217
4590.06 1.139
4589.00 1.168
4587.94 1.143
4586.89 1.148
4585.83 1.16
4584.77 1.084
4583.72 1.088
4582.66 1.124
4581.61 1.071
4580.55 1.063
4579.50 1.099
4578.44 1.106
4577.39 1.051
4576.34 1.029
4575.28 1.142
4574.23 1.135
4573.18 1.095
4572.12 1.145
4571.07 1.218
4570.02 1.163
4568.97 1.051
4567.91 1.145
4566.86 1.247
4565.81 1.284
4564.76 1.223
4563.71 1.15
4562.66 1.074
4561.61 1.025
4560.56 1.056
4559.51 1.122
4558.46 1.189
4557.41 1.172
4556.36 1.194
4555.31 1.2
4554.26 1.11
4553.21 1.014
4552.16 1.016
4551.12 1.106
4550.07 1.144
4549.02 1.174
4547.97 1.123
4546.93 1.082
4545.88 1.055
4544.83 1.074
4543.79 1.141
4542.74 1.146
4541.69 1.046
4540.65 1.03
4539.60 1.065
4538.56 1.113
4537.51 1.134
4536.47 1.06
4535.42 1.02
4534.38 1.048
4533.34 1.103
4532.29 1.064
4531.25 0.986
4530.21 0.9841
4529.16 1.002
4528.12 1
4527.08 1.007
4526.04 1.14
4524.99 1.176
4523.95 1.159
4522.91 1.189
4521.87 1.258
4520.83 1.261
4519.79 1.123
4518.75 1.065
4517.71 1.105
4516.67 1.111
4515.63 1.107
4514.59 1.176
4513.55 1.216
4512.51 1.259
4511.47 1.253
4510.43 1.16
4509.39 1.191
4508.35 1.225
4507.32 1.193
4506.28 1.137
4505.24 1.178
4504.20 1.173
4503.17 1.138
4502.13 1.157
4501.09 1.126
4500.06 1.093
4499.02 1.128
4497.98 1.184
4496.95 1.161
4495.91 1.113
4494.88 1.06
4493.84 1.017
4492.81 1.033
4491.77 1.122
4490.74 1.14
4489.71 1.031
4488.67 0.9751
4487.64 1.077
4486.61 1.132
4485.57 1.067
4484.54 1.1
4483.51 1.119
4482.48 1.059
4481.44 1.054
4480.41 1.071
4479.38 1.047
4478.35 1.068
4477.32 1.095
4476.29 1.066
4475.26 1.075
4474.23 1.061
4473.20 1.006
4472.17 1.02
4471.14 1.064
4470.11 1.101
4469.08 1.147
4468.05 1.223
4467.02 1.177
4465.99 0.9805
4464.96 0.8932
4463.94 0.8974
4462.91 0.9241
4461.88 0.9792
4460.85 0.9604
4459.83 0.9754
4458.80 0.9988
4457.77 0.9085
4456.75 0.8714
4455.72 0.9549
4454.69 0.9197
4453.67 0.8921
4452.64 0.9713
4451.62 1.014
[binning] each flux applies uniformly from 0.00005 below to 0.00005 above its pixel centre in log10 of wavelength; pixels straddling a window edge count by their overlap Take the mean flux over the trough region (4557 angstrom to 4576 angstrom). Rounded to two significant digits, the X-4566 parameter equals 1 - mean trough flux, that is -0.15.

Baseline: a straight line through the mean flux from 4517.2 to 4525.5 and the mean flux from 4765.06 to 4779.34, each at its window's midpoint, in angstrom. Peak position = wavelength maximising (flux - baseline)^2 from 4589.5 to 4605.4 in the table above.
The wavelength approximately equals 4599.58 angstrom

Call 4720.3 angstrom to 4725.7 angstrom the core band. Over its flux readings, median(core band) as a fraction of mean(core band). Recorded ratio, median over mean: 1.01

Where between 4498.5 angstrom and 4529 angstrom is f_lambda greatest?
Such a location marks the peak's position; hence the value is 4520.83 angstrom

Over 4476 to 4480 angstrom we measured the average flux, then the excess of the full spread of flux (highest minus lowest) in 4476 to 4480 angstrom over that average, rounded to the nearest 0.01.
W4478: -1.02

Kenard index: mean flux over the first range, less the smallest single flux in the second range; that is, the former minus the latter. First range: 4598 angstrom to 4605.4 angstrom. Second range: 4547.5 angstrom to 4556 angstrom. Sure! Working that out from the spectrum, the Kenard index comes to 0.16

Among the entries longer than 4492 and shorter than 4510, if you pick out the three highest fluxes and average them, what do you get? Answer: 1.20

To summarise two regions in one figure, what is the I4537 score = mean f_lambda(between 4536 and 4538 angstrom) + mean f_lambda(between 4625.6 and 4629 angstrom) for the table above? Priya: 2.21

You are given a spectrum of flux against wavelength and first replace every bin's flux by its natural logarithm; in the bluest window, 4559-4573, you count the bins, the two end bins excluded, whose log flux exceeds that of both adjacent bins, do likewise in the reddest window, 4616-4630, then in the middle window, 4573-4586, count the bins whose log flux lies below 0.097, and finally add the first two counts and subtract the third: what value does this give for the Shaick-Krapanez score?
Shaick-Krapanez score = -3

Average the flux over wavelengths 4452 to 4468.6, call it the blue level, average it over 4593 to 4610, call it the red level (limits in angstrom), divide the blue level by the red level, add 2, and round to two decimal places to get 2.82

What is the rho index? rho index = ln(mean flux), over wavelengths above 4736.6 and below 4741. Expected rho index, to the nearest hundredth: 0.10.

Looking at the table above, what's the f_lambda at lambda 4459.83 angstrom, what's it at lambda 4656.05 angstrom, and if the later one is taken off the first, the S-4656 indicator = -0.20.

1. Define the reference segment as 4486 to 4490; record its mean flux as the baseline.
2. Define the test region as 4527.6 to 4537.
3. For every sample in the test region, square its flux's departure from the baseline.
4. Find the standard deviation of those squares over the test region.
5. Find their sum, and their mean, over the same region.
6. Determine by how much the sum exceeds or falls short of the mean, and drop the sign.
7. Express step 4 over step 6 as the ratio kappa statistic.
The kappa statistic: 0.11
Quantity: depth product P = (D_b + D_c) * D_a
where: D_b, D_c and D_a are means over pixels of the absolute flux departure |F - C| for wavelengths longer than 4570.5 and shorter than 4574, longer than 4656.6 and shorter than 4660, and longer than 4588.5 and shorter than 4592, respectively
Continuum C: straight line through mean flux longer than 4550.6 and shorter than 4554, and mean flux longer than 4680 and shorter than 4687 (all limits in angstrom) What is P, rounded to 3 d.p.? 0.016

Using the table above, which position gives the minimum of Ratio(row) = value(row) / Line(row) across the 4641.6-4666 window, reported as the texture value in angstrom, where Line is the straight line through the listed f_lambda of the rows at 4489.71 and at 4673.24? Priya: 4643.21 angstrom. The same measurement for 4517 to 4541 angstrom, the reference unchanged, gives 4530.21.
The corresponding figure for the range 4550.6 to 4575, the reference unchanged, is 4553.21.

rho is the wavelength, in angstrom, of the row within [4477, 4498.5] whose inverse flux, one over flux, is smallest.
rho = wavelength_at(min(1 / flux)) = 4497.98 angstrom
